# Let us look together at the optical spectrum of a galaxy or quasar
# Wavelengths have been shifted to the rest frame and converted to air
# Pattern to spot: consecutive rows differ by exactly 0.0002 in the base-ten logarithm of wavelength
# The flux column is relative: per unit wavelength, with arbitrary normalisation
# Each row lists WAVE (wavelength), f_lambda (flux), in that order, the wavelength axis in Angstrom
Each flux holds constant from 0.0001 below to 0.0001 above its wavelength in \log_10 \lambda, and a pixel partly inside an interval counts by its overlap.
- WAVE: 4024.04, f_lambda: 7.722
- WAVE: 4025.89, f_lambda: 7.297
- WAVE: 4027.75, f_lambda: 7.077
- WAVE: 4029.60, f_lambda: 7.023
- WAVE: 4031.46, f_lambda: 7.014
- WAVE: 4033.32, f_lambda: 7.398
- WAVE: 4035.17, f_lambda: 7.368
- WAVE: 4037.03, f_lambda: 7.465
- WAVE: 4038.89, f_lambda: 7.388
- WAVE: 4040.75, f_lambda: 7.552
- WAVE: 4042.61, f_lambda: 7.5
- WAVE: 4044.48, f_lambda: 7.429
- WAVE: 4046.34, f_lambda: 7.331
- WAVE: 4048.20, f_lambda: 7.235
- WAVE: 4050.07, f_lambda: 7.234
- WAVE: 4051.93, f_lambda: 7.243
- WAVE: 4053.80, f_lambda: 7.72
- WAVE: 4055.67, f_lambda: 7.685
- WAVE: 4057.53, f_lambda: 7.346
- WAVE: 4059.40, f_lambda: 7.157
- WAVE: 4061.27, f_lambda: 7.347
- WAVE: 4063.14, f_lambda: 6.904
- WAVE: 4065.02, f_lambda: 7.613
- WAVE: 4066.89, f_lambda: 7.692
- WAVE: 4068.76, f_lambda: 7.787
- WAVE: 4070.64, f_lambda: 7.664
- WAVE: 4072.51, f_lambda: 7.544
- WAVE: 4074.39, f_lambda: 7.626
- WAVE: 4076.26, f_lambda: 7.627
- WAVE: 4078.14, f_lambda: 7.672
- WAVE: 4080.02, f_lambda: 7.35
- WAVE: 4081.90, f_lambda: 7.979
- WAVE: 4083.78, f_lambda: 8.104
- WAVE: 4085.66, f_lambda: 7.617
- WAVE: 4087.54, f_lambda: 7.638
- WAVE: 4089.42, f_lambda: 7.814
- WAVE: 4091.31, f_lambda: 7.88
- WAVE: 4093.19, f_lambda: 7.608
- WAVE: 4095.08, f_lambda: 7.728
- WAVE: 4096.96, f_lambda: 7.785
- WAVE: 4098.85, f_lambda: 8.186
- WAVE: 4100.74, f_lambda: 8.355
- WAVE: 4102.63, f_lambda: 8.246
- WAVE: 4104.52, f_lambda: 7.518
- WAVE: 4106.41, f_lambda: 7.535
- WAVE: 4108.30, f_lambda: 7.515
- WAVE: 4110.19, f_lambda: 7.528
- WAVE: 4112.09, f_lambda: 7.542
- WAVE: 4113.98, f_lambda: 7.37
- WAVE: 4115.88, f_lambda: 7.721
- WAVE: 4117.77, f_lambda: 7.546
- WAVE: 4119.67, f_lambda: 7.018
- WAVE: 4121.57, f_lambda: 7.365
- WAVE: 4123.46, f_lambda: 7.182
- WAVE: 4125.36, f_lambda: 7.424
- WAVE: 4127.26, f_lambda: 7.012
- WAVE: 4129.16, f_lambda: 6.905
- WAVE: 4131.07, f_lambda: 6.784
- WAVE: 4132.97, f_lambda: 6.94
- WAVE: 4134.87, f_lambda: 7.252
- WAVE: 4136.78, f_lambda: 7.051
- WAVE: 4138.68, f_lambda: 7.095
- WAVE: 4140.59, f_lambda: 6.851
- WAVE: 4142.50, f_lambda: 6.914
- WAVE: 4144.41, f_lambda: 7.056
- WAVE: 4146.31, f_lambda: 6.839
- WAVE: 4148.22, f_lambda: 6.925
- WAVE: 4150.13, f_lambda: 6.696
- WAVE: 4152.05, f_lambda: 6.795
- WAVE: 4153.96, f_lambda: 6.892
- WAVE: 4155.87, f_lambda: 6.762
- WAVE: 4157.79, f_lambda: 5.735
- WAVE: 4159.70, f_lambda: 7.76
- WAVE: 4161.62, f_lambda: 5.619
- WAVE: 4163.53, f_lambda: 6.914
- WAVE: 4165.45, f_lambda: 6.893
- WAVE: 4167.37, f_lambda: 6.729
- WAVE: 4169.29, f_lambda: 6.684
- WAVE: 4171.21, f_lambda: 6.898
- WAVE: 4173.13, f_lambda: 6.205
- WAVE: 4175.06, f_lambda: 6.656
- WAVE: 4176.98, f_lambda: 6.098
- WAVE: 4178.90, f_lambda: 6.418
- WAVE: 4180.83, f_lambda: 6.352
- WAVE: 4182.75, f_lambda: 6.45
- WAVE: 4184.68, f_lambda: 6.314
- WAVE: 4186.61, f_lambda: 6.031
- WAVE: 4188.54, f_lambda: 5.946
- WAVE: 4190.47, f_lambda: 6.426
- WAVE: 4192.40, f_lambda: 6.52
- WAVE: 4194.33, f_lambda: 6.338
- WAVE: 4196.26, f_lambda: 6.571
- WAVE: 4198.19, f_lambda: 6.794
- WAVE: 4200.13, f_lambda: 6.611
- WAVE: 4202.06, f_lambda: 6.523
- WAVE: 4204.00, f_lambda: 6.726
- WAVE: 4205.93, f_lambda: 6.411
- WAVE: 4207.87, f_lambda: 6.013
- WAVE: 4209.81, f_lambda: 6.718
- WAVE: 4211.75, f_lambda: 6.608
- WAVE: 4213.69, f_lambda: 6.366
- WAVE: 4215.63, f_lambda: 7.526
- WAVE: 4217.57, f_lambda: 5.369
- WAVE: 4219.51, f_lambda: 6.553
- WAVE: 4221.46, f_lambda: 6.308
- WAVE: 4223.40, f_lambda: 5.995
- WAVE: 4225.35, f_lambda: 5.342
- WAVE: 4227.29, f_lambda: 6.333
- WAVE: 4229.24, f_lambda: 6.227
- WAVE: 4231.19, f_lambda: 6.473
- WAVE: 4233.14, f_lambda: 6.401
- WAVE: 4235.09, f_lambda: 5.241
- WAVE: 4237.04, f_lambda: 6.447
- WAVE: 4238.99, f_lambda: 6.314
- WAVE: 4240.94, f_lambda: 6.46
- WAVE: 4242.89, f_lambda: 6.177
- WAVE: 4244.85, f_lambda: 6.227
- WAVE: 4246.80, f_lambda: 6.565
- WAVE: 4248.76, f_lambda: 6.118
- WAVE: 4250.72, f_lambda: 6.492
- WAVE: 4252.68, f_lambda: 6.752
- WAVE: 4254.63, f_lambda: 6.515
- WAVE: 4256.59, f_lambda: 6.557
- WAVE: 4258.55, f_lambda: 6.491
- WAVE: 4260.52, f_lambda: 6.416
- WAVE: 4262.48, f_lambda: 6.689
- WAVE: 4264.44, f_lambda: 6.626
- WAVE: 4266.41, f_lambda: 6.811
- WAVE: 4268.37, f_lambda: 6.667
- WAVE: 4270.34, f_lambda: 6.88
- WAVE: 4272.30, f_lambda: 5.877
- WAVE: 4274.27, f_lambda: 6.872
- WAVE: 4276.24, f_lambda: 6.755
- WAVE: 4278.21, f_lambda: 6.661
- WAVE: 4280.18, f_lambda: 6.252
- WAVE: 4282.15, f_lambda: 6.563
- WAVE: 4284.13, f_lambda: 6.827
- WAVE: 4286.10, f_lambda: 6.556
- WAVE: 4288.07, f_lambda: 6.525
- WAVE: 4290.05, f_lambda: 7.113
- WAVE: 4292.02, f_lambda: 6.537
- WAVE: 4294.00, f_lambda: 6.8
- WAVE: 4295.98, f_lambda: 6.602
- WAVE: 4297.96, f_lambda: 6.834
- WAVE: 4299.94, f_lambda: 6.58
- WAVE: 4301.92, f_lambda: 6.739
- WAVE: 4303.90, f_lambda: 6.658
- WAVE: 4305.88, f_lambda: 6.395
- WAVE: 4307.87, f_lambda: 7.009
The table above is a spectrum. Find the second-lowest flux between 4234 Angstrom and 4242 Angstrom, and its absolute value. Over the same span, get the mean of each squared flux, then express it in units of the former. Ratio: 6.0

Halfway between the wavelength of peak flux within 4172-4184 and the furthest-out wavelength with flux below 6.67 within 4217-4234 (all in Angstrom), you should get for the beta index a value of 4204.1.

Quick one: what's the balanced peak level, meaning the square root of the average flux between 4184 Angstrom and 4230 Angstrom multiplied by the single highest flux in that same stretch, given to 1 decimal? 6.9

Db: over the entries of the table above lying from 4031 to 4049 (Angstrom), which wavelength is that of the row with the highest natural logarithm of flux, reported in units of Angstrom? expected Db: 4040.75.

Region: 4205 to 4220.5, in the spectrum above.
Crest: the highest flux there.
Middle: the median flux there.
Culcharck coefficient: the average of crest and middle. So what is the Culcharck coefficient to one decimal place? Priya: 7.0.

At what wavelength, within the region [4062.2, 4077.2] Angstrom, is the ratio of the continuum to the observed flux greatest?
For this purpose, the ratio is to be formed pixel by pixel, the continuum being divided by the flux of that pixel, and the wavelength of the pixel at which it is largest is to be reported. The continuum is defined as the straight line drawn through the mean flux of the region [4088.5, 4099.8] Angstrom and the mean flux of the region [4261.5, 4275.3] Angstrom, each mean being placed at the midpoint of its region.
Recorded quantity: 4063.14 Angstrom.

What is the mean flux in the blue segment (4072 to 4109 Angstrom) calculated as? 7.8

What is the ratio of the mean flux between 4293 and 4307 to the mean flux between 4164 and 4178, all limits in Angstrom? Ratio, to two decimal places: 1.01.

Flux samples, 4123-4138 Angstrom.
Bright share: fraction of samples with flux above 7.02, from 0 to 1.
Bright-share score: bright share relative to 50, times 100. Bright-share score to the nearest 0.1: 1.0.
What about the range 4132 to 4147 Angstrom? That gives 1.0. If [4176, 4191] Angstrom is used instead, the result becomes 0.0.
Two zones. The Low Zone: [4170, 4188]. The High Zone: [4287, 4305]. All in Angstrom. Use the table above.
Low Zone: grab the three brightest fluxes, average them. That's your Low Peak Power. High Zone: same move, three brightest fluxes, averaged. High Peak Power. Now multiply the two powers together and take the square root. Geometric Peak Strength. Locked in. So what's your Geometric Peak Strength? 6.8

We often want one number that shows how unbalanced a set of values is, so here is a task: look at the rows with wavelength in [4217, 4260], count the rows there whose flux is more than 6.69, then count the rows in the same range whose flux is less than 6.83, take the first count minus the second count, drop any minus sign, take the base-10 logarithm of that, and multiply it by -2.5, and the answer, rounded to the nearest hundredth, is -3.31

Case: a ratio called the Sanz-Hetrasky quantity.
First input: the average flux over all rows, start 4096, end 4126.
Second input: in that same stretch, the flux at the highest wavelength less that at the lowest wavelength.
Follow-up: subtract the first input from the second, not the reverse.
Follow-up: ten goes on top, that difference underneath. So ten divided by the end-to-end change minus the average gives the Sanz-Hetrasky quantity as -1.25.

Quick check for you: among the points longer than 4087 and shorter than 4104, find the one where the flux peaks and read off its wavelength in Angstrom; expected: 4100.74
